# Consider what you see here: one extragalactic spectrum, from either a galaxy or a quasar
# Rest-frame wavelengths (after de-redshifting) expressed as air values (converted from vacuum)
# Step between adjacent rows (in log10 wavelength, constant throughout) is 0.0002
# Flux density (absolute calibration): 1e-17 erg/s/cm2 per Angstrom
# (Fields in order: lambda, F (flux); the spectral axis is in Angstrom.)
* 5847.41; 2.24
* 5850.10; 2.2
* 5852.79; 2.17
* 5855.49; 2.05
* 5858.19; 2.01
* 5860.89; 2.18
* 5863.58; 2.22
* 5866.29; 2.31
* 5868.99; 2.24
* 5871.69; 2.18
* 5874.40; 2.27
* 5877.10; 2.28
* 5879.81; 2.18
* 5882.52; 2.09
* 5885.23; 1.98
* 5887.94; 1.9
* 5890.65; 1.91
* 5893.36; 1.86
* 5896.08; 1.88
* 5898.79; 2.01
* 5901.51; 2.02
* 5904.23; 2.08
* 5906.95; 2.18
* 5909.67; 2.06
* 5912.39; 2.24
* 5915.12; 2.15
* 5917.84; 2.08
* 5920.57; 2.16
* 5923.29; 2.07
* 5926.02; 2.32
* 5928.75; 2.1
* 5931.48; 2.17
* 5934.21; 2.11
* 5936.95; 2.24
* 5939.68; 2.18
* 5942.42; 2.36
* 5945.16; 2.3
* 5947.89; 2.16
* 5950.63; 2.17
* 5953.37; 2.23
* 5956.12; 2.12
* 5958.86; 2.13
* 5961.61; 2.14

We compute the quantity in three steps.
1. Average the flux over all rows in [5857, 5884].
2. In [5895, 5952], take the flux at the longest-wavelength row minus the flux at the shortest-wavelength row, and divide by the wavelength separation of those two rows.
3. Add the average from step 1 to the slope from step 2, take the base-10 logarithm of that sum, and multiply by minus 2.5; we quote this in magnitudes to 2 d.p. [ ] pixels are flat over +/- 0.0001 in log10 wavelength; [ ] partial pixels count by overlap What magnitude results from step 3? -0.86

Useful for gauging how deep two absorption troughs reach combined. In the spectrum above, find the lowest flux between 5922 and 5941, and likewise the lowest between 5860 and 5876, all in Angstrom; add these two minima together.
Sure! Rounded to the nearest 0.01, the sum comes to 4.25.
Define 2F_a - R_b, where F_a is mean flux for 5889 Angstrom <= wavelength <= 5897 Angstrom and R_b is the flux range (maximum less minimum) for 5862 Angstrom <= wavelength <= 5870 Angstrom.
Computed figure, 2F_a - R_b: 3.68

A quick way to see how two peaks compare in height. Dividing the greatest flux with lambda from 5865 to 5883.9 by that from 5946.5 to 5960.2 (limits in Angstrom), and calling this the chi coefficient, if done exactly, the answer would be 1.04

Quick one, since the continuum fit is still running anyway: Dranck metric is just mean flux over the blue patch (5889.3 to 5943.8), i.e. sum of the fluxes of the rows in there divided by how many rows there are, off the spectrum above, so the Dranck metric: 2.11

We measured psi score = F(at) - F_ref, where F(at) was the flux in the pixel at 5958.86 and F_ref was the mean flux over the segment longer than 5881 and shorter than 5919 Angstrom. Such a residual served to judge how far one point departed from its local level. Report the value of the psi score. 0.10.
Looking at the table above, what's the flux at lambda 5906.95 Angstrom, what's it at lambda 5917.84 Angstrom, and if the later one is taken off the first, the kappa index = 0.1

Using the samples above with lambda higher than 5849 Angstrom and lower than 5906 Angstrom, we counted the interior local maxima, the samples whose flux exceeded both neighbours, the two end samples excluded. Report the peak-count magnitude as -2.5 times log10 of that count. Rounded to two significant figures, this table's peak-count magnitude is -1.2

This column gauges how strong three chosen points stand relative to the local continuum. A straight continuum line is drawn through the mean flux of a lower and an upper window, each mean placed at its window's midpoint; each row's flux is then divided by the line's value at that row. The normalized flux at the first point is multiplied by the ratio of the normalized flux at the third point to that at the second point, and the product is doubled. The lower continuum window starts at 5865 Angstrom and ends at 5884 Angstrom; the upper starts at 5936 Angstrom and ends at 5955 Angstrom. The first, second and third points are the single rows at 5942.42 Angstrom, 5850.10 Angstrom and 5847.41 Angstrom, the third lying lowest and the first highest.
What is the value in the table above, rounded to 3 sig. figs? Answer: 2.15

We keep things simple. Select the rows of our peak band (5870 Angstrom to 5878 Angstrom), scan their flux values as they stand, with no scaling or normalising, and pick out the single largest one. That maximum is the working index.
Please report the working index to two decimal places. 2.28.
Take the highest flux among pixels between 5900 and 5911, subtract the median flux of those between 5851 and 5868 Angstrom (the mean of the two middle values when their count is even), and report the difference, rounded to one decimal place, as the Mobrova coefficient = 0.0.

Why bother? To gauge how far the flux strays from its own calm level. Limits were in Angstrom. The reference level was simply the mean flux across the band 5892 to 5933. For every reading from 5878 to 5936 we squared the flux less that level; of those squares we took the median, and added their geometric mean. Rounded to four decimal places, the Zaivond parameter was 0.0090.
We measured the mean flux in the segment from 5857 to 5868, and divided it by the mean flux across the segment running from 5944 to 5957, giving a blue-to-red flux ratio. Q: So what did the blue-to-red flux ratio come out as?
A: 0.99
